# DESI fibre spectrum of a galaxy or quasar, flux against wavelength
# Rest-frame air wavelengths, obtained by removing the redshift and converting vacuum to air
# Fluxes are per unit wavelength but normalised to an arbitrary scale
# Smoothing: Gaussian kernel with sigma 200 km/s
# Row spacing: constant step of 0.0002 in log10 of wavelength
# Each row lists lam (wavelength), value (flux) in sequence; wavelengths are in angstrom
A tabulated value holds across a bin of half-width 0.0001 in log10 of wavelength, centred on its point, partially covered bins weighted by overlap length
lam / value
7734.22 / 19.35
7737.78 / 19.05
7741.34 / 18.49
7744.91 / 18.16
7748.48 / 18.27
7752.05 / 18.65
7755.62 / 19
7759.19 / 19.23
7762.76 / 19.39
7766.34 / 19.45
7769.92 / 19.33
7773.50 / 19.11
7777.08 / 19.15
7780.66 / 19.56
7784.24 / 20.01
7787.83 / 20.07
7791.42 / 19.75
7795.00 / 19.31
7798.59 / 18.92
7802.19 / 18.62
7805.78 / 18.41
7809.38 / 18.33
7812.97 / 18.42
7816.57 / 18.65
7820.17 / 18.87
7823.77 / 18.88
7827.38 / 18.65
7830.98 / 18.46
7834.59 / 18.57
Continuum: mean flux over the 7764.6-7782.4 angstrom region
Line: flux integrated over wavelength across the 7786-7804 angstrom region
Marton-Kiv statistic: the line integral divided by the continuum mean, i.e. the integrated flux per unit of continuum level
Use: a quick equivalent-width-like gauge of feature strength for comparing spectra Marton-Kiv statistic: 18.0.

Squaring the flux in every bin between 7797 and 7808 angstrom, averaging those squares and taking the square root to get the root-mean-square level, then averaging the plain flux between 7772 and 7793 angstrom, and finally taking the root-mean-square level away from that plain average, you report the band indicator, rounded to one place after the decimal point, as 1.0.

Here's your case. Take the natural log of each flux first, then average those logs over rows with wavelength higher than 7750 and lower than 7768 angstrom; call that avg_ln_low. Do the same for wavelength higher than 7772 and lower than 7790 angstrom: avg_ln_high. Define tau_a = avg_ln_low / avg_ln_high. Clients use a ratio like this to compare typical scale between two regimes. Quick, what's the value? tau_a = 0.992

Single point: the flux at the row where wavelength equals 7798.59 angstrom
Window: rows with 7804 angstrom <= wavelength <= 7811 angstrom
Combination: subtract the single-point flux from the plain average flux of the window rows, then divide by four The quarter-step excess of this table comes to -0.14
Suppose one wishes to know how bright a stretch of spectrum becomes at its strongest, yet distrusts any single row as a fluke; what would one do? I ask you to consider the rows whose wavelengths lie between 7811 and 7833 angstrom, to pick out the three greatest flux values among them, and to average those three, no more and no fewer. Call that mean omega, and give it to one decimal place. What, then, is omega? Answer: 18.8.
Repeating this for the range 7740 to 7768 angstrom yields 19.4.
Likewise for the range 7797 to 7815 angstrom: 18.7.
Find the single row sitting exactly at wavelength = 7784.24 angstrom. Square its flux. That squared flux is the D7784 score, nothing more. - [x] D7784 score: 400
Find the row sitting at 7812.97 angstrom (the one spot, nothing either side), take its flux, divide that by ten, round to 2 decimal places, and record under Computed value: 1.84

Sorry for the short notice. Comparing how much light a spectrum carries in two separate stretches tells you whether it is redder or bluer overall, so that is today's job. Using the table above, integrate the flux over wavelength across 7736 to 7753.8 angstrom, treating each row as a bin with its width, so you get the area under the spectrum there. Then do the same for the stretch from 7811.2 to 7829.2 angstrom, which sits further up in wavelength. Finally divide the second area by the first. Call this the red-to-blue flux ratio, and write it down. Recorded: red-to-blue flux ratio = 1.02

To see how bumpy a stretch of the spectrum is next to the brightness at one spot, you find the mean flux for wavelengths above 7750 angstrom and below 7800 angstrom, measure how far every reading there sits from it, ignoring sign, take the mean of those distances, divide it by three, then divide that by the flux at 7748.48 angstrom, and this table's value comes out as 0.0055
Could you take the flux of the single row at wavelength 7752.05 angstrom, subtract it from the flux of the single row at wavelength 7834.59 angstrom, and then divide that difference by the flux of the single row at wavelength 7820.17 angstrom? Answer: -0.004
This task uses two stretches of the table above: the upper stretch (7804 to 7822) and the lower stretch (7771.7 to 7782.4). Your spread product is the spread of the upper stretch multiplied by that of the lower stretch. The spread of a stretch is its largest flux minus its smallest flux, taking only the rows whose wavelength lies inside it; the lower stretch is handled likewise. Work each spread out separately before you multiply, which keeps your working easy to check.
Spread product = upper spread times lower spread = 0.24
